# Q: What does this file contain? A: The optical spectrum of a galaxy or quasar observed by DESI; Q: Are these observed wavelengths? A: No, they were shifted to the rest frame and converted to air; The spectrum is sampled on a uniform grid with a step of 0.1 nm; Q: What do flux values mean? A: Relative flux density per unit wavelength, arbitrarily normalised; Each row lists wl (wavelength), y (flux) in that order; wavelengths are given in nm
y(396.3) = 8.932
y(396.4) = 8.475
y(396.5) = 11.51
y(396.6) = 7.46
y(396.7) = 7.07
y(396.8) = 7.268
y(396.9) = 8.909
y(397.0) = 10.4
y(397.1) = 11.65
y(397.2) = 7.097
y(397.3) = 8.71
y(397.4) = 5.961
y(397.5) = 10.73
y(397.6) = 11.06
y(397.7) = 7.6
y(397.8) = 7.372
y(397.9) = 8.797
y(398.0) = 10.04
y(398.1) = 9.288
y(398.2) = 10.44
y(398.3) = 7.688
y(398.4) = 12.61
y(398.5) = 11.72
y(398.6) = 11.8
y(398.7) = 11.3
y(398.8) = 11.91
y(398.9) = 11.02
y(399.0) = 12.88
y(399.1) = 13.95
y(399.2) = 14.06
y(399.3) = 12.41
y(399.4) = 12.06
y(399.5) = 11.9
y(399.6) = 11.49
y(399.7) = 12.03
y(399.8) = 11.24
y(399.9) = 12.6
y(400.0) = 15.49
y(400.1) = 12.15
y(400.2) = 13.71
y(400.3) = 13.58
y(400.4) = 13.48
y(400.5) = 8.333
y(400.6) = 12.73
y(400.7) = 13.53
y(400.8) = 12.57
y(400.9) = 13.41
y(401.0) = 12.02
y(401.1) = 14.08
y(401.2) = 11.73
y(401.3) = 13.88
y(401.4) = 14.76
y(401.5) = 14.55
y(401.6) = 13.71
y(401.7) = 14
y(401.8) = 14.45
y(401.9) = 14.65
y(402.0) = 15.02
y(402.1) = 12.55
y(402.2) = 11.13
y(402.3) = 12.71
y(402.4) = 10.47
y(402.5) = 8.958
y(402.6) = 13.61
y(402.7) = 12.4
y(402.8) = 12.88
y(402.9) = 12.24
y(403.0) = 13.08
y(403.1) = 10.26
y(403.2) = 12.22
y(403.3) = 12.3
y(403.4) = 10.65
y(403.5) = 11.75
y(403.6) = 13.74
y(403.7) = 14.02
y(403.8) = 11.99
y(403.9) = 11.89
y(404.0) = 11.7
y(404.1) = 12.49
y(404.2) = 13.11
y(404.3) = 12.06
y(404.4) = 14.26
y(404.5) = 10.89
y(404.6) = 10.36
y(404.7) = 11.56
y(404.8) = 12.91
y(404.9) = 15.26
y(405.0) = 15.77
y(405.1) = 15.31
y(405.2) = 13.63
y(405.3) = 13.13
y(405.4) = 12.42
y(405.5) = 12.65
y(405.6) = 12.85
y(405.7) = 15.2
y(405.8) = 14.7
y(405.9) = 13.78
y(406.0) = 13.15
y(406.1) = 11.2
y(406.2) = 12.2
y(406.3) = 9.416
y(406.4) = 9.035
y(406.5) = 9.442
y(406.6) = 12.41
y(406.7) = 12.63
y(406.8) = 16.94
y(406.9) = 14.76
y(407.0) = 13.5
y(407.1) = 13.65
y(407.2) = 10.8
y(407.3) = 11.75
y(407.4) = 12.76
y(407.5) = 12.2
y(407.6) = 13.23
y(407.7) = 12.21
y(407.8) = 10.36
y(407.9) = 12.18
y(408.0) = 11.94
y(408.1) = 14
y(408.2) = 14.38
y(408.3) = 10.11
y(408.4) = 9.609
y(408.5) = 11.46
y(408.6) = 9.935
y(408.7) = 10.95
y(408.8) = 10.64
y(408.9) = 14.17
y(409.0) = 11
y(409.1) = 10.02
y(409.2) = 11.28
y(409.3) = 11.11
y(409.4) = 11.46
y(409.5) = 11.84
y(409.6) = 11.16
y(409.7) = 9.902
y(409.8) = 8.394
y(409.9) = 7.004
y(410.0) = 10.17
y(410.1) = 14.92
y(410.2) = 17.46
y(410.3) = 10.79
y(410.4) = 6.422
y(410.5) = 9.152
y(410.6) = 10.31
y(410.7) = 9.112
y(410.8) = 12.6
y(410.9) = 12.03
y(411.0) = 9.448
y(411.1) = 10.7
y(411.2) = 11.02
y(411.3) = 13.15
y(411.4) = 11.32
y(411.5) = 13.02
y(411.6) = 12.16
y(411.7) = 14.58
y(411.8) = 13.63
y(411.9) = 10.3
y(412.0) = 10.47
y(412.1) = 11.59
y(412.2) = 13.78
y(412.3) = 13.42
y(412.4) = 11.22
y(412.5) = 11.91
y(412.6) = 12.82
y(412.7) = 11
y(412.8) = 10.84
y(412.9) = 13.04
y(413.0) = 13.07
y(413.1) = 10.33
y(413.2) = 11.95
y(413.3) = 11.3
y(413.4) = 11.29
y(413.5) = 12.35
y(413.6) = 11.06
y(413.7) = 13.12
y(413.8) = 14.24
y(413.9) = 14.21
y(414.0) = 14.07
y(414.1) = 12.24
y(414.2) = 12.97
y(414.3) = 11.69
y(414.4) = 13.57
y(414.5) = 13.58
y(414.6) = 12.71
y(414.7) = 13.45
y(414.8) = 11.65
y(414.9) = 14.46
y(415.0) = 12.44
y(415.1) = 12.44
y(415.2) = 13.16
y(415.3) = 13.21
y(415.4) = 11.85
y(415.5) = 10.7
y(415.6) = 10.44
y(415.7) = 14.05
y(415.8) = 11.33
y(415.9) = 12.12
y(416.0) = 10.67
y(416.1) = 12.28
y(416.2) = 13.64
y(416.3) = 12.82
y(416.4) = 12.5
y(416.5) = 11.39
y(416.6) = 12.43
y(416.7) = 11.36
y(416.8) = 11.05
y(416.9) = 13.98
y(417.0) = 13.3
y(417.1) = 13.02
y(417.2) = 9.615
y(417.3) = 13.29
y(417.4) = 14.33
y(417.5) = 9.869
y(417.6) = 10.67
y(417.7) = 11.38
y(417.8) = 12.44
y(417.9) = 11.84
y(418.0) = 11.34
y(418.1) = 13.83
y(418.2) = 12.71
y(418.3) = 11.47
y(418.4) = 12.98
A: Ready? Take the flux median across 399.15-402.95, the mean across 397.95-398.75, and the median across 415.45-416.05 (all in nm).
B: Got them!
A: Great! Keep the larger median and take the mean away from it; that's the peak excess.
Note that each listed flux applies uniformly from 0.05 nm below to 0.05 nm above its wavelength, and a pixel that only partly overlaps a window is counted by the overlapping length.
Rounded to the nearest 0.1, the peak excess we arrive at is 2.1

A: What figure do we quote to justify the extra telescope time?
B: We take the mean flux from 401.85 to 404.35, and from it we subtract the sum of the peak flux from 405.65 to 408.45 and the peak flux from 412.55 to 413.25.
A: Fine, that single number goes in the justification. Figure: -17.7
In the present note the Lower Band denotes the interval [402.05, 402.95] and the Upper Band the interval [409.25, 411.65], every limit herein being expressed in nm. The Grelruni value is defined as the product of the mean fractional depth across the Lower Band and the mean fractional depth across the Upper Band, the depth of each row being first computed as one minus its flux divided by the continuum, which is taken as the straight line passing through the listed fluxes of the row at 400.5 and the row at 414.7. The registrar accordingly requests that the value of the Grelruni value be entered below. -0.023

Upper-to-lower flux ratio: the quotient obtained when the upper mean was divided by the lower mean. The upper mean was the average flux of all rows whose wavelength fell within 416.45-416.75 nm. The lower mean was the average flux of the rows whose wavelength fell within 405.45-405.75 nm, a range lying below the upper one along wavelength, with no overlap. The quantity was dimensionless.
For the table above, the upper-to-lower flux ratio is 0.86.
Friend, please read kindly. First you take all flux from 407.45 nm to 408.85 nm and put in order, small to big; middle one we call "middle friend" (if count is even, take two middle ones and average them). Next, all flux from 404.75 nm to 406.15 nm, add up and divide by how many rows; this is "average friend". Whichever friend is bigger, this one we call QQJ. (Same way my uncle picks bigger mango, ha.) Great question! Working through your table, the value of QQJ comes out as 13.71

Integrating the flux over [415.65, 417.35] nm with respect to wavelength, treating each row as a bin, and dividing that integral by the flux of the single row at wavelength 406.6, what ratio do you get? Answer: 1.7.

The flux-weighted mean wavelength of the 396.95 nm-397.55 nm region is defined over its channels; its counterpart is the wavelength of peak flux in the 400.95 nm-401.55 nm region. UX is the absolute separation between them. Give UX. 4.16 nm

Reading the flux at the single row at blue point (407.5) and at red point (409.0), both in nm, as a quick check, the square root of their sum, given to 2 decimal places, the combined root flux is 4.82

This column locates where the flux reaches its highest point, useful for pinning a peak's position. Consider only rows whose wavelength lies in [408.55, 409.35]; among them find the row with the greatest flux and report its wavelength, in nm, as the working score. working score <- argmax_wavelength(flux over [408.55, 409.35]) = 408.9 nm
